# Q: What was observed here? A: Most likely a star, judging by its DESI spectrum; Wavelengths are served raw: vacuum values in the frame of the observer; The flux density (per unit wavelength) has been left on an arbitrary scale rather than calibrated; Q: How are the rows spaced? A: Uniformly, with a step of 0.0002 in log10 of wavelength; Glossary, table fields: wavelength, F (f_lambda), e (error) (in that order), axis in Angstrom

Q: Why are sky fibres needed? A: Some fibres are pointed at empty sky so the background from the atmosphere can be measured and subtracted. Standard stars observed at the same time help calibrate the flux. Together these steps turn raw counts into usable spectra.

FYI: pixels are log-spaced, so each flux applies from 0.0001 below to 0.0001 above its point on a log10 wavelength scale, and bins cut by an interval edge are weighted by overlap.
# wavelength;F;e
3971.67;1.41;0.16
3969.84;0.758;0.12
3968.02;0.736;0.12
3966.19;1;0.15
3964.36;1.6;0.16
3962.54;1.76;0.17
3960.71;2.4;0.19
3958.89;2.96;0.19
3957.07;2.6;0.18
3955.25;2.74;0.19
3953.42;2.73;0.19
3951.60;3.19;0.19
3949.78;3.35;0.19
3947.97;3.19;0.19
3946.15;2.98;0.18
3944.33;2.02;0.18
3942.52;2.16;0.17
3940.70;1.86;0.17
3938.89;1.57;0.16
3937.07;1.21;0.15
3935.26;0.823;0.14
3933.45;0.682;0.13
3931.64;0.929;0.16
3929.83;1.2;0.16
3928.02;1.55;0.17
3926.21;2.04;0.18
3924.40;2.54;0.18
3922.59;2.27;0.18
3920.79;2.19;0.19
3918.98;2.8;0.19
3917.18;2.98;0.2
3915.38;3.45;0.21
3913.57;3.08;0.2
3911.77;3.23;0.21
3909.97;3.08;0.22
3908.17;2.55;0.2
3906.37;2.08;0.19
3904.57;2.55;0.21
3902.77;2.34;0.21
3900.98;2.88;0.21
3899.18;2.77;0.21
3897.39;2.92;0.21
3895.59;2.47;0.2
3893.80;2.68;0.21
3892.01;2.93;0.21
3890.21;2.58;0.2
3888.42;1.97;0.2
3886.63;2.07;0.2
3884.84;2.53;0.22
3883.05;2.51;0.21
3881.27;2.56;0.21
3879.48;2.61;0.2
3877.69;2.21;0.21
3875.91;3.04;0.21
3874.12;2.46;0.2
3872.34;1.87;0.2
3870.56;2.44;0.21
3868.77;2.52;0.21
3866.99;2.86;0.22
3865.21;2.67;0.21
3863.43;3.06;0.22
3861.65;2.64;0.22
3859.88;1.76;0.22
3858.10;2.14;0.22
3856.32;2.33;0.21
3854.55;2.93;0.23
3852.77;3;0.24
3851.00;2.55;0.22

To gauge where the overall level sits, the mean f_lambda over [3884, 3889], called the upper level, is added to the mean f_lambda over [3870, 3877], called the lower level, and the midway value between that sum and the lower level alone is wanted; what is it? 3.55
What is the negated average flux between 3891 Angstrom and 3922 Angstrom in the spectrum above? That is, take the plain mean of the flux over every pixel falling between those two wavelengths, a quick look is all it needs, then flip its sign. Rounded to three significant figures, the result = -2.76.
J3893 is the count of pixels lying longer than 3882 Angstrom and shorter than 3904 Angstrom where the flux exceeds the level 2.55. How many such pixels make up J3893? 6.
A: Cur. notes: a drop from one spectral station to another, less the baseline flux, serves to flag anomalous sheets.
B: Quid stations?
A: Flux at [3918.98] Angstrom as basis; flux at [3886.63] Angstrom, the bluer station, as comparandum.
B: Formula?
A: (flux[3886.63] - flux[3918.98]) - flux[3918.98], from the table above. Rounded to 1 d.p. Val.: -3.5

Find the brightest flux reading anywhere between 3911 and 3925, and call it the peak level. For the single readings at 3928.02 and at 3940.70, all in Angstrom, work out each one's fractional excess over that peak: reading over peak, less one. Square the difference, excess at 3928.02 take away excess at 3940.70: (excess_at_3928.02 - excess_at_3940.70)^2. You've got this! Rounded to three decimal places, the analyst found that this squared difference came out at 0.008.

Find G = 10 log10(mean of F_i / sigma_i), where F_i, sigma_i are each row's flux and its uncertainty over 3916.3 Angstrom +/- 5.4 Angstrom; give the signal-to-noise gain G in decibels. 11.7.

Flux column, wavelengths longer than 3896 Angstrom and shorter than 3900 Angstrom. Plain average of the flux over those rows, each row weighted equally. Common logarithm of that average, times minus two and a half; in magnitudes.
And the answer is -1.1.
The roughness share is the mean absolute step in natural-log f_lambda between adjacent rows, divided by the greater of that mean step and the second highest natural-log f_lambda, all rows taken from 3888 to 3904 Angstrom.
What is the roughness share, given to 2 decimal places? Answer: 0.12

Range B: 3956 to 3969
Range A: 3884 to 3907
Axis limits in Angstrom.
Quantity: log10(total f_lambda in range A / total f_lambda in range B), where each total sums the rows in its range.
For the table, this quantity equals 0.40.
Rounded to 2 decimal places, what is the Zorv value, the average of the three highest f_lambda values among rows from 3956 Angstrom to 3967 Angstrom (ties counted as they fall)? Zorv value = 2.65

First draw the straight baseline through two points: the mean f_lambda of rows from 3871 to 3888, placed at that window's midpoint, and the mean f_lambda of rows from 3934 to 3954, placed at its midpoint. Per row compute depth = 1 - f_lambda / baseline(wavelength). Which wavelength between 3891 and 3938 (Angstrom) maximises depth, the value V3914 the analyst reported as 3933.45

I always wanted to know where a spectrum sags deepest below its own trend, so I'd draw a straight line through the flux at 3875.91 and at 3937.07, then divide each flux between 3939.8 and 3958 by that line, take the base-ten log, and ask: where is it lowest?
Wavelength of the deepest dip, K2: 3940.70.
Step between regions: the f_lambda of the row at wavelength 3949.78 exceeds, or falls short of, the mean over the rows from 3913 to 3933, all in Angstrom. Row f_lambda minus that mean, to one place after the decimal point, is 1.1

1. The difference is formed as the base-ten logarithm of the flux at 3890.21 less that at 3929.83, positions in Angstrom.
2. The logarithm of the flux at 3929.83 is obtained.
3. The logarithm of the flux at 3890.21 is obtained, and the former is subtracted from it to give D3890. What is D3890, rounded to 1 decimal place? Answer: 0.3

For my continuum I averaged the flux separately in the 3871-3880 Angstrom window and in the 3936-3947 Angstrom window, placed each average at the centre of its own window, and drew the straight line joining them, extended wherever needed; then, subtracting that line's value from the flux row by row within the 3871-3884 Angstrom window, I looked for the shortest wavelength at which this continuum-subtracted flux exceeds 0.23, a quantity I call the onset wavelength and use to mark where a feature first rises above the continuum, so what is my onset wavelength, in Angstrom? 3875.91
